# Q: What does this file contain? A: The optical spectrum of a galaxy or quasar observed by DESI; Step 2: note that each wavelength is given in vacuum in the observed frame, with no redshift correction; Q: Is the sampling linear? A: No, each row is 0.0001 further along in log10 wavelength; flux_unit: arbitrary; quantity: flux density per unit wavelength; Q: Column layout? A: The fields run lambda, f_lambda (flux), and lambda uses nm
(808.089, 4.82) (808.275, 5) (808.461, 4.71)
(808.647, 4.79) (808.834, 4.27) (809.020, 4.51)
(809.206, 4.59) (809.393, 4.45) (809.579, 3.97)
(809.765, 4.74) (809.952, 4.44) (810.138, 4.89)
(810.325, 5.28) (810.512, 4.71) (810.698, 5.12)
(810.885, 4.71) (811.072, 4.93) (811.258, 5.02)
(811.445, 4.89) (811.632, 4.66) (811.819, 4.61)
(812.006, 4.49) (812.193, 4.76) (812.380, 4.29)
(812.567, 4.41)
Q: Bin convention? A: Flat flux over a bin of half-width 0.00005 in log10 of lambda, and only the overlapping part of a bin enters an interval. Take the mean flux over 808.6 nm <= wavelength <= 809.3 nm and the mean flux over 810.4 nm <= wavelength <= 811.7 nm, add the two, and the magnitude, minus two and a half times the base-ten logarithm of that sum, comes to -2.43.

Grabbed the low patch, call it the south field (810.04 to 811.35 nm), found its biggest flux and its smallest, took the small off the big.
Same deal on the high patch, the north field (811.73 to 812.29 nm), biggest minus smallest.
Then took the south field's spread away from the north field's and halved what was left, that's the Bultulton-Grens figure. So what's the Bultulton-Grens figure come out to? -0.15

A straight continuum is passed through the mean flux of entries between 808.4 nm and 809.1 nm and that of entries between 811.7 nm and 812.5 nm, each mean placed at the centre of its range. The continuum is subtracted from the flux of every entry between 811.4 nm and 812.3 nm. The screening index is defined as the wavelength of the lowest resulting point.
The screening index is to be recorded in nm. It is 812.006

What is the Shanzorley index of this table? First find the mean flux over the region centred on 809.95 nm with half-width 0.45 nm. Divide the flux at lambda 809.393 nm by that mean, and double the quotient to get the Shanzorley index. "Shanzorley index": 1.91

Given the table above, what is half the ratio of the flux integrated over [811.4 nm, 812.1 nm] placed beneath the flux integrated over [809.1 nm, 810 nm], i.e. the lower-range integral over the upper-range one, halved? 0.6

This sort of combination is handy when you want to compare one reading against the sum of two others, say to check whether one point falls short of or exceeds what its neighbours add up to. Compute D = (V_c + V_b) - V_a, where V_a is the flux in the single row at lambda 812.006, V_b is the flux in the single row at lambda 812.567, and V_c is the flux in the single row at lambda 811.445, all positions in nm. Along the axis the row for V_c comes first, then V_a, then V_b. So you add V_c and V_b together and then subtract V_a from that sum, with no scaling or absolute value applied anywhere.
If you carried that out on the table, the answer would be 4.81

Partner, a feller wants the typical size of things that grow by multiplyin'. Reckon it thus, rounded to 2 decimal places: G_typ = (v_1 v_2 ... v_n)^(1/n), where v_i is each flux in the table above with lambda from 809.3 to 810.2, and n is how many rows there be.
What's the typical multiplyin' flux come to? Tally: 4.49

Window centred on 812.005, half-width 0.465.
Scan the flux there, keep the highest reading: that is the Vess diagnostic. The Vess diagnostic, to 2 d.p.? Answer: 4.76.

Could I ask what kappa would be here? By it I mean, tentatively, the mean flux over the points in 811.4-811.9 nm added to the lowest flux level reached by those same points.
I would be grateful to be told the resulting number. 9.3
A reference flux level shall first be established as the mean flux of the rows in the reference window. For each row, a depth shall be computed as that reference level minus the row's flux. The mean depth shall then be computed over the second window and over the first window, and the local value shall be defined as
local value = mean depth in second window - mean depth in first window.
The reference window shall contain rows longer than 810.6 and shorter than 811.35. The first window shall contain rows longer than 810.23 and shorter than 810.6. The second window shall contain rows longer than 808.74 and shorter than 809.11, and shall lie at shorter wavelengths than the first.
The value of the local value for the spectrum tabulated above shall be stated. 0.6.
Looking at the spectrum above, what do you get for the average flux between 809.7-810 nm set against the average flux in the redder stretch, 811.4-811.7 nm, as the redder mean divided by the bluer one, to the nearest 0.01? 1.04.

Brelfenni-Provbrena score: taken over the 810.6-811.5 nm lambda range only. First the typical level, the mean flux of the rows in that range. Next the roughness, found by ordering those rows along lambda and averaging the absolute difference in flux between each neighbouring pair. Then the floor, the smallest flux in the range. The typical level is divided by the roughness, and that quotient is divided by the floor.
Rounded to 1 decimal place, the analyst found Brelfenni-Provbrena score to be 4.9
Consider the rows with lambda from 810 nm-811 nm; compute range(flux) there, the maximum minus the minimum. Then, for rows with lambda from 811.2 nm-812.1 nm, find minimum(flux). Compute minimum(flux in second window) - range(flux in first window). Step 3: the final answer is 3.92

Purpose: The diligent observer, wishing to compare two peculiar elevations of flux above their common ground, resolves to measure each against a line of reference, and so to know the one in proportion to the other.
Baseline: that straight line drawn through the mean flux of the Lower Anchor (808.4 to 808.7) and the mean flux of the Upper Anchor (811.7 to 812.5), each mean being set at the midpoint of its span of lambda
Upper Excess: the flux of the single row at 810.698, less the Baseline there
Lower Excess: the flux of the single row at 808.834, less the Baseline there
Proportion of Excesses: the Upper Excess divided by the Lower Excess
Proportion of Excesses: -1.1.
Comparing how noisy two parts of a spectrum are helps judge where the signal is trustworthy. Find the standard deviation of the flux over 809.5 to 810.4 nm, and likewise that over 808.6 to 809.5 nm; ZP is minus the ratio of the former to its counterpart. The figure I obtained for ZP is -2.58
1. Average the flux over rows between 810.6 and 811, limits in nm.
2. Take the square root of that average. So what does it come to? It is 2.22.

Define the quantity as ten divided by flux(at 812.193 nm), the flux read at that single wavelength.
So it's 2.10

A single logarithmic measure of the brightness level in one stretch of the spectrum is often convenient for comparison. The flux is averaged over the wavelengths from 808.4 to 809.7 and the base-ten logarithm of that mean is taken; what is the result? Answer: 0.650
